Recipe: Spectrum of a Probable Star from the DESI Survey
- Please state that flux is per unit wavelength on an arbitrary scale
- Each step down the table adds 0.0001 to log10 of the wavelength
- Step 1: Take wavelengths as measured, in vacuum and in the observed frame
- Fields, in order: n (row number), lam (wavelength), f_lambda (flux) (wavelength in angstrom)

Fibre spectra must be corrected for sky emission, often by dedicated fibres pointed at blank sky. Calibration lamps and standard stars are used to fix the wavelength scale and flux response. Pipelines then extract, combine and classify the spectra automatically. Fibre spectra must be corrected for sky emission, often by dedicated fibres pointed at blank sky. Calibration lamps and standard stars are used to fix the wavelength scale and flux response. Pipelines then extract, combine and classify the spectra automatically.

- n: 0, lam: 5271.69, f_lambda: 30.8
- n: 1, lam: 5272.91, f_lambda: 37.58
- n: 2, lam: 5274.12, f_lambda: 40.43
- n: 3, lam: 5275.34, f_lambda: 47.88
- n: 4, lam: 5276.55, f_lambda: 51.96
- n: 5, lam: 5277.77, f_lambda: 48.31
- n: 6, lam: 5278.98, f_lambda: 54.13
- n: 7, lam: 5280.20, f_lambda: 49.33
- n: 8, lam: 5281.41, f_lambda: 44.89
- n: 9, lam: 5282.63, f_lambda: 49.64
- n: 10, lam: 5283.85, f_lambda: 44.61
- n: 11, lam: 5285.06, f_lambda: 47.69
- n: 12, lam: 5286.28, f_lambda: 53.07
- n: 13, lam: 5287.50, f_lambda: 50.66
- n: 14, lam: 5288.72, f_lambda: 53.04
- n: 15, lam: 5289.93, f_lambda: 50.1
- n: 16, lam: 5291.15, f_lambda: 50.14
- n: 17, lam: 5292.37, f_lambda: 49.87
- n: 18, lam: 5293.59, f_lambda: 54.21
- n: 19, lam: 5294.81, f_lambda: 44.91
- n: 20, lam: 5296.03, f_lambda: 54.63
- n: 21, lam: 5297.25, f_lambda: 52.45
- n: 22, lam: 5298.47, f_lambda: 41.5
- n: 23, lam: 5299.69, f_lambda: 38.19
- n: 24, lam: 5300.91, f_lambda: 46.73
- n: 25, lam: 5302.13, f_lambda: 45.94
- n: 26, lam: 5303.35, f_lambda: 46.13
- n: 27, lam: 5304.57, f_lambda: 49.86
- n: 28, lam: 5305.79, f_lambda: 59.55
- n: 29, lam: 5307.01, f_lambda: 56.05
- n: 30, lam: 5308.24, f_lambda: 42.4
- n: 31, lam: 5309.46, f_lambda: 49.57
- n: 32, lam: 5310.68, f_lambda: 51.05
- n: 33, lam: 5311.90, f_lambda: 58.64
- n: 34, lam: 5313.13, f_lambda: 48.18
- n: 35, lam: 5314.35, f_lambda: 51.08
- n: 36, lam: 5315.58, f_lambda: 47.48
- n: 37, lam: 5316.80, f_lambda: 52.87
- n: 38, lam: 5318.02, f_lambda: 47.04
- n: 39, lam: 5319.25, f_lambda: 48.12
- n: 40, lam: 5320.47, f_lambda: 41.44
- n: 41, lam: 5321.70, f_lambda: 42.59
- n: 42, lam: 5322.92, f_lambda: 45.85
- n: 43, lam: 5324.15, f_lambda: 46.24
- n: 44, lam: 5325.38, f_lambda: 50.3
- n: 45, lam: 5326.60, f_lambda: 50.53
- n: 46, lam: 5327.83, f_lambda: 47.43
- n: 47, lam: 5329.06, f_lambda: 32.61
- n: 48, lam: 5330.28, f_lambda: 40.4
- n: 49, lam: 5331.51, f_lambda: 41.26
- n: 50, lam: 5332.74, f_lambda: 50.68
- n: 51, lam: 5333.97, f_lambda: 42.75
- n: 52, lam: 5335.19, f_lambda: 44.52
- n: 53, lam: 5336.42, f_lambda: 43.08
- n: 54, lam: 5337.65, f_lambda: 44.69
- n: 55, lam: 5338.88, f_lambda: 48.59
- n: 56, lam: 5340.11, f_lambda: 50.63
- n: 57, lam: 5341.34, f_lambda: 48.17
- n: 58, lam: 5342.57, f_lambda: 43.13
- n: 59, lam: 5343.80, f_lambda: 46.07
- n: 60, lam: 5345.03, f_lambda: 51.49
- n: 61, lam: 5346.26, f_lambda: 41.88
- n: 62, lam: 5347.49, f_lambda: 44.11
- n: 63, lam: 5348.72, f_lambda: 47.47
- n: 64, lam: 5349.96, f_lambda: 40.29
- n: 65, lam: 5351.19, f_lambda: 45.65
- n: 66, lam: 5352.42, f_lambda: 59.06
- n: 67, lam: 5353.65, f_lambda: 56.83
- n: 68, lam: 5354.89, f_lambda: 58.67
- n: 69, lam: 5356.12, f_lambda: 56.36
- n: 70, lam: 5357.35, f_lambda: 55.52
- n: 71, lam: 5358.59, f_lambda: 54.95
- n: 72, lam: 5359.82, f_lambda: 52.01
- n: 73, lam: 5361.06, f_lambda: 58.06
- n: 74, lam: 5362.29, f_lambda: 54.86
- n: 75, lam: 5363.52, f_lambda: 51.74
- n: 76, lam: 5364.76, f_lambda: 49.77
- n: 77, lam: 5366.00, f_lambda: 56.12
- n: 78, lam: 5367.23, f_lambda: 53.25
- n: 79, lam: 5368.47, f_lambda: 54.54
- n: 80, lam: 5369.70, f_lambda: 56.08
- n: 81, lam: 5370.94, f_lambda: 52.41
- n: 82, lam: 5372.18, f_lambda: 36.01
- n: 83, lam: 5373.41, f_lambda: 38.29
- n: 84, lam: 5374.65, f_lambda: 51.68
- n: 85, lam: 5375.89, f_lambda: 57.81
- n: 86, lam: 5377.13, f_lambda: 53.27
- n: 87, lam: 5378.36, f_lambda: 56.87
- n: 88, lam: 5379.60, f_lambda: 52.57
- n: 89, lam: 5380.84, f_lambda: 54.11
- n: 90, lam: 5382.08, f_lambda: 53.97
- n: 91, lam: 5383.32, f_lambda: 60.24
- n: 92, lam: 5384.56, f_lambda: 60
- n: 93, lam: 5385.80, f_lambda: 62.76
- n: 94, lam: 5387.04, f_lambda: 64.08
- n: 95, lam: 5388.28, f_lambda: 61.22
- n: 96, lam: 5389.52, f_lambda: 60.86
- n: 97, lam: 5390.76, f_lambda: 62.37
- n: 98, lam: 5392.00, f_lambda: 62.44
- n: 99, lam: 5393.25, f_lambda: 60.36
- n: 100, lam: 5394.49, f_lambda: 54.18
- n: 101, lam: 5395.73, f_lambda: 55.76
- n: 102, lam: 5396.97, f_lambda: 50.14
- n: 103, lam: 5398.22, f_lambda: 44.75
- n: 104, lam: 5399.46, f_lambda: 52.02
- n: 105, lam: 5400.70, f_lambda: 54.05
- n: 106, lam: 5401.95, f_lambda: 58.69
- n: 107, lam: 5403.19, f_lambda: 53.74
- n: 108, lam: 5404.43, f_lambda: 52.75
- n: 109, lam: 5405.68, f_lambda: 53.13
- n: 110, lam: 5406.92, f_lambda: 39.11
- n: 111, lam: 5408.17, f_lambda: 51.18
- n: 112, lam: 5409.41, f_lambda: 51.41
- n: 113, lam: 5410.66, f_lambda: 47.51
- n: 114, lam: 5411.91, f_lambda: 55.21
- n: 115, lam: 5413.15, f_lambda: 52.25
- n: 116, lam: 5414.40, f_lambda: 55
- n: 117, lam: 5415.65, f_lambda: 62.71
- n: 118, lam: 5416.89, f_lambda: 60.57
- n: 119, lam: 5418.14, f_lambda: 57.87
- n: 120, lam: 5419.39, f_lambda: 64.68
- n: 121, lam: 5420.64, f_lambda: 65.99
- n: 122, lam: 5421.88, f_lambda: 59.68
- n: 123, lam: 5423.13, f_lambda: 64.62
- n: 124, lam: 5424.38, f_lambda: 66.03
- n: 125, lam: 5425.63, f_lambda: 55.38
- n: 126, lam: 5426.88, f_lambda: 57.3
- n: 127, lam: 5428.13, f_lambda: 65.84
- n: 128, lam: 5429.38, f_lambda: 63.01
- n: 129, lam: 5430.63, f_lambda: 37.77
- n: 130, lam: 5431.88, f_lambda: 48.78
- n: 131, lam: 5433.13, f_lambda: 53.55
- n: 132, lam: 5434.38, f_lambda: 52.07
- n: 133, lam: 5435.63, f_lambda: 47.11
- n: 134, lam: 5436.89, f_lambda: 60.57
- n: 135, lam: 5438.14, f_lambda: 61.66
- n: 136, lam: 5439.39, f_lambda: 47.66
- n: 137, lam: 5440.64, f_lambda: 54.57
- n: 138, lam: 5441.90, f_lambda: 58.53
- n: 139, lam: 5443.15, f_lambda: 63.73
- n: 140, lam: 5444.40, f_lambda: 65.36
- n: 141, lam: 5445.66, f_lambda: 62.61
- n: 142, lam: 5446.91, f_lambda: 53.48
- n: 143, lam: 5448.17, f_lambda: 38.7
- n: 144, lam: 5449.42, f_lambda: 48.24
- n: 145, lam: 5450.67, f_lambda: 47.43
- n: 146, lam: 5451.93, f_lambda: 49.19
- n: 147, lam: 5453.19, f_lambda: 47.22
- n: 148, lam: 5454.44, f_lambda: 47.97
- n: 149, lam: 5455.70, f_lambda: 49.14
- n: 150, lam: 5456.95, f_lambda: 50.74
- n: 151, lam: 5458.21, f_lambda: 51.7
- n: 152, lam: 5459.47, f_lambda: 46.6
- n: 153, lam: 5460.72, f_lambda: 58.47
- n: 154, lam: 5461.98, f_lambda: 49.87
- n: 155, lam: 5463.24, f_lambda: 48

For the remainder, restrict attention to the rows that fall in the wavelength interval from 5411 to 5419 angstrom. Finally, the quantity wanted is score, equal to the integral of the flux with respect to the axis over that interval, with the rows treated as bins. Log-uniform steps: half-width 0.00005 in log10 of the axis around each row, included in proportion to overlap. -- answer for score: 457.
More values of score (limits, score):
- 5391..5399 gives 439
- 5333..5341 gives 368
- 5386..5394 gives 494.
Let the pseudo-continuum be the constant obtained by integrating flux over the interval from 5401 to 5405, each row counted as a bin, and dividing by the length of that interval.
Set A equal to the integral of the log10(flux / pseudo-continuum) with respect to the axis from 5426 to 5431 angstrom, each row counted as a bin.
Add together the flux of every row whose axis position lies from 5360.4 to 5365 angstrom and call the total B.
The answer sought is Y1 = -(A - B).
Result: 214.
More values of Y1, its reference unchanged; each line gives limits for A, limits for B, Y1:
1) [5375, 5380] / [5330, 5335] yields 175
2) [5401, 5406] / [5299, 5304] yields 177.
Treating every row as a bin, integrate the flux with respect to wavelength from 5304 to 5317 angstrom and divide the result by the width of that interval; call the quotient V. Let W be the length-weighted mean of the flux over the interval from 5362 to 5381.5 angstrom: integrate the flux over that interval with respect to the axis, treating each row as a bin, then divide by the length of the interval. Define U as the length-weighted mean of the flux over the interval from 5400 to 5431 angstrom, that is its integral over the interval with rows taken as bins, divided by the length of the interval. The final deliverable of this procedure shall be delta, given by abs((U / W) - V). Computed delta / 50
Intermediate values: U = 56.4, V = 51.5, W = 51.8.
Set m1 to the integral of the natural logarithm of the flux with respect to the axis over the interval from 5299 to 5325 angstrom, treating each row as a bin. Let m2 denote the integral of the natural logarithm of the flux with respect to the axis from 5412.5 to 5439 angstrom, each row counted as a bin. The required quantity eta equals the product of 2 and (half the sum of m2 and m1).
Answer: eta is 208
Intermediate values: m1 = 100.7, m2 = 107.2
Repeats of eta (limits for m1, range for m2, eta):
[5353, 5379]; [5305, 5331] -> 204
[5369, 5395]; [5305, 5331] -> 205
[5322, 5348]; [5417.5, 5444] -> 206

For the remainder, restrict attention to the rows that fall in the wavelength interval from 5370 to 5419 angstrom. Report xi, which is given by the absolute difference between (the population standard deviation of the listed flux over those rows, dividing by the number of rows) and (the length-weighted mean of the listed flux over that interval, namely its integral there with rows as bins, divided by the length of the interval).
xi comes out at 47.9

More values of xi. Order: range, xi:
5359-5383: 46.8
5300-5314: 44.9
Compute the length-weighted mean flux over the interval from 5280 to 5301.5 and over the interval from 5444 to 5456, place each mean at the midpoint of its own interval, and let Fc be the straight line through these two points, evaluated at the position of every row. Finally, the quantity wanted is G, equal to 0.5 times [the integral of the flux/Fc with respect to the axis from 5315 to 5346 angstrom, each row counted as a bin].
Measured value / 14.5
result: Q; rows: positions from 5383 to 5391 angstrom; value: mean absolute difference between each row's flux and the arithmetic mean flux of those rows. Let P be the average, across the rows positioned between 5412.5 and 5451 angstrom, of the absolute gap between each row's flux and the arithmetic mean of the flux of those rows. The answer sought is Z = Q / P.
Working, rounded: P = 6.4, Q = 1.2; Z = 0.2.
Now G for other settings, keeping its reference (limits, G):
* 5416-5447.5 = 18.1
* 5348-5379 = 16.3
